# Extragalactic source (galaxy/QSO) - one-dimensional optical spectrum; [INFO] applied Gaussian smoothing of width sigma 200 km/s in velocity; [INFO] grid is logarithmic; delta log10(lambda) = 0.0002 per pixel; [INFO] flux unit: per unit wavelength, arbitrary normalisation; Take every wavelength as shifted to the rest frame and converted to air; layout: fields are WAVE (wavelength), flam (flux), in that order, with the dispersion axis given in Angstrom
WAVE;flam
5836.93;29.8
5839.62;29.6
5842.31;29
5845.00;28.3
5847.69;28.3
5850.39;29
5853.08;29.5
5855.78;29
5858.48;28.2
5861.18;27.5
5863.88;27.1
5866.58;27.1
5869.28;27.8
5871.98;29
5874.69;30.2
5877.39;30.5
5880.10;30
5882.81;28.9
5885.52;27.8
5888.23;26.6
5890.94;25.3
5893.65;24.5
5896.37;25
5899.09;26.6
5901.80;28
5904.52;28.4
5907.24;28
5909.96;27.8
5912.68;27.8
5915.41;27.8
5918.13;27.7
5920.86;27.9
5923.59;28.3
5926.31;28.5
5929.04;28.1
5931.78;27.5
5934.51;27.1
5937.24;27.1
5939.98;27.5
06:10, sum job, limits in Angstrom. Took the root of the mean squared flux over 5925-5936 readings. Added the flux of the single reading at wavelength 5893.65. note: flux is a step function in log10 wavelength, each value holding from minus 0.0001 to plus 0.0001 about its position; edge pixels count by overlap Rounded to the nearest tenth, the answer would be 52.3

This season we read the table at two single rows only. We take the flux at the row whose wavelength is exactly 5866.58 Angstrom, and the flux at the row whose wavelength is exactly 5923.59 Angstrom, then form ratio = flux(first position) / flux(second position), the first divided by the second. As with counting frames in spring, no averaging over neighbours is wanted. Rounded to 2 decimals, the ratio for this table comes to 0.96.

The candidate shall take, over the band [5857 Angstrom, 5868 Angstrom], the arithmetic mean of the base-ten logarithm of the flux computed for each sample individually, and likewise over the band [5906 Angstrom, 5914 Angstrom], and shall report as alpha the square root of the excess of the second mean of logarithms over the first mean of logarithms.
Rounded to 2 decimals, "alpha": 0.08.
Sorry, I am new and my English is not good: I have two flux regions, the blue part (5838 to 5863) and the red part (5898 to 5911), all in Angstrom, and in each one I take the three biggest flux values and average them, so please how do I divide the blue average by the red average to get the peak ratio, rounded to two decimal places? 1.04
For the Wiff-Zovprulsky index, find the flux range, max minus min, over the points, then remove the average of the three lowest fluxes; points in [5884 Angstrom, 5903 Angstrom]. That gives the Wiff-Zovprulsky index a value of -21.4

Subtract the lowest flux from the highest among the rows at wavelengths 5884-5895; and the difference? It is 3.3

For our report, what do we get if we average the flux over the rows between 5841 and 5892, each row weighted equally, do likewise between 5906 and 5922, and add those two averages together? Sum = 56.2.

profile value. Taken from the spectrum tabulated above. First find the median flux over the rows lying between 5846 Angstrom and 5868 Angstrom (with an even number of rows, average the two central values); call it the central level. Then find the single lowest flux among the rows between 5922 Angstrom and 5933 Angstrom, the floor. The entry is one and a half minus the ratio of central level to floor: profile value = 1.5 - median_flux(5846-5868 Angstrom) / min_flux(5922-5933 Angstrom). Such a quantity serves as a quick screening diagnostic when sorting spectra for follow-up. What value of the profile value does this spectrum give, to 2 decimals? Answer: 0.47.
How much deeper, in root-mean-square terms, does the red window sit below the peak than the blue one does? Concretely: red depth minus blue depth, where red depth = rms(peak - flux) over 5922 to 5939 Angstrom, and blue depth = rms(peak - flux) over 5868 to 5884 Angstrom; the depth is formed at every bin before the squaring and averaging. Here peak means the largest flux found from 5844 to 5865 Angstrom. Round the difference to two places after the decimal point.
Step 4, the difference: 0.89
